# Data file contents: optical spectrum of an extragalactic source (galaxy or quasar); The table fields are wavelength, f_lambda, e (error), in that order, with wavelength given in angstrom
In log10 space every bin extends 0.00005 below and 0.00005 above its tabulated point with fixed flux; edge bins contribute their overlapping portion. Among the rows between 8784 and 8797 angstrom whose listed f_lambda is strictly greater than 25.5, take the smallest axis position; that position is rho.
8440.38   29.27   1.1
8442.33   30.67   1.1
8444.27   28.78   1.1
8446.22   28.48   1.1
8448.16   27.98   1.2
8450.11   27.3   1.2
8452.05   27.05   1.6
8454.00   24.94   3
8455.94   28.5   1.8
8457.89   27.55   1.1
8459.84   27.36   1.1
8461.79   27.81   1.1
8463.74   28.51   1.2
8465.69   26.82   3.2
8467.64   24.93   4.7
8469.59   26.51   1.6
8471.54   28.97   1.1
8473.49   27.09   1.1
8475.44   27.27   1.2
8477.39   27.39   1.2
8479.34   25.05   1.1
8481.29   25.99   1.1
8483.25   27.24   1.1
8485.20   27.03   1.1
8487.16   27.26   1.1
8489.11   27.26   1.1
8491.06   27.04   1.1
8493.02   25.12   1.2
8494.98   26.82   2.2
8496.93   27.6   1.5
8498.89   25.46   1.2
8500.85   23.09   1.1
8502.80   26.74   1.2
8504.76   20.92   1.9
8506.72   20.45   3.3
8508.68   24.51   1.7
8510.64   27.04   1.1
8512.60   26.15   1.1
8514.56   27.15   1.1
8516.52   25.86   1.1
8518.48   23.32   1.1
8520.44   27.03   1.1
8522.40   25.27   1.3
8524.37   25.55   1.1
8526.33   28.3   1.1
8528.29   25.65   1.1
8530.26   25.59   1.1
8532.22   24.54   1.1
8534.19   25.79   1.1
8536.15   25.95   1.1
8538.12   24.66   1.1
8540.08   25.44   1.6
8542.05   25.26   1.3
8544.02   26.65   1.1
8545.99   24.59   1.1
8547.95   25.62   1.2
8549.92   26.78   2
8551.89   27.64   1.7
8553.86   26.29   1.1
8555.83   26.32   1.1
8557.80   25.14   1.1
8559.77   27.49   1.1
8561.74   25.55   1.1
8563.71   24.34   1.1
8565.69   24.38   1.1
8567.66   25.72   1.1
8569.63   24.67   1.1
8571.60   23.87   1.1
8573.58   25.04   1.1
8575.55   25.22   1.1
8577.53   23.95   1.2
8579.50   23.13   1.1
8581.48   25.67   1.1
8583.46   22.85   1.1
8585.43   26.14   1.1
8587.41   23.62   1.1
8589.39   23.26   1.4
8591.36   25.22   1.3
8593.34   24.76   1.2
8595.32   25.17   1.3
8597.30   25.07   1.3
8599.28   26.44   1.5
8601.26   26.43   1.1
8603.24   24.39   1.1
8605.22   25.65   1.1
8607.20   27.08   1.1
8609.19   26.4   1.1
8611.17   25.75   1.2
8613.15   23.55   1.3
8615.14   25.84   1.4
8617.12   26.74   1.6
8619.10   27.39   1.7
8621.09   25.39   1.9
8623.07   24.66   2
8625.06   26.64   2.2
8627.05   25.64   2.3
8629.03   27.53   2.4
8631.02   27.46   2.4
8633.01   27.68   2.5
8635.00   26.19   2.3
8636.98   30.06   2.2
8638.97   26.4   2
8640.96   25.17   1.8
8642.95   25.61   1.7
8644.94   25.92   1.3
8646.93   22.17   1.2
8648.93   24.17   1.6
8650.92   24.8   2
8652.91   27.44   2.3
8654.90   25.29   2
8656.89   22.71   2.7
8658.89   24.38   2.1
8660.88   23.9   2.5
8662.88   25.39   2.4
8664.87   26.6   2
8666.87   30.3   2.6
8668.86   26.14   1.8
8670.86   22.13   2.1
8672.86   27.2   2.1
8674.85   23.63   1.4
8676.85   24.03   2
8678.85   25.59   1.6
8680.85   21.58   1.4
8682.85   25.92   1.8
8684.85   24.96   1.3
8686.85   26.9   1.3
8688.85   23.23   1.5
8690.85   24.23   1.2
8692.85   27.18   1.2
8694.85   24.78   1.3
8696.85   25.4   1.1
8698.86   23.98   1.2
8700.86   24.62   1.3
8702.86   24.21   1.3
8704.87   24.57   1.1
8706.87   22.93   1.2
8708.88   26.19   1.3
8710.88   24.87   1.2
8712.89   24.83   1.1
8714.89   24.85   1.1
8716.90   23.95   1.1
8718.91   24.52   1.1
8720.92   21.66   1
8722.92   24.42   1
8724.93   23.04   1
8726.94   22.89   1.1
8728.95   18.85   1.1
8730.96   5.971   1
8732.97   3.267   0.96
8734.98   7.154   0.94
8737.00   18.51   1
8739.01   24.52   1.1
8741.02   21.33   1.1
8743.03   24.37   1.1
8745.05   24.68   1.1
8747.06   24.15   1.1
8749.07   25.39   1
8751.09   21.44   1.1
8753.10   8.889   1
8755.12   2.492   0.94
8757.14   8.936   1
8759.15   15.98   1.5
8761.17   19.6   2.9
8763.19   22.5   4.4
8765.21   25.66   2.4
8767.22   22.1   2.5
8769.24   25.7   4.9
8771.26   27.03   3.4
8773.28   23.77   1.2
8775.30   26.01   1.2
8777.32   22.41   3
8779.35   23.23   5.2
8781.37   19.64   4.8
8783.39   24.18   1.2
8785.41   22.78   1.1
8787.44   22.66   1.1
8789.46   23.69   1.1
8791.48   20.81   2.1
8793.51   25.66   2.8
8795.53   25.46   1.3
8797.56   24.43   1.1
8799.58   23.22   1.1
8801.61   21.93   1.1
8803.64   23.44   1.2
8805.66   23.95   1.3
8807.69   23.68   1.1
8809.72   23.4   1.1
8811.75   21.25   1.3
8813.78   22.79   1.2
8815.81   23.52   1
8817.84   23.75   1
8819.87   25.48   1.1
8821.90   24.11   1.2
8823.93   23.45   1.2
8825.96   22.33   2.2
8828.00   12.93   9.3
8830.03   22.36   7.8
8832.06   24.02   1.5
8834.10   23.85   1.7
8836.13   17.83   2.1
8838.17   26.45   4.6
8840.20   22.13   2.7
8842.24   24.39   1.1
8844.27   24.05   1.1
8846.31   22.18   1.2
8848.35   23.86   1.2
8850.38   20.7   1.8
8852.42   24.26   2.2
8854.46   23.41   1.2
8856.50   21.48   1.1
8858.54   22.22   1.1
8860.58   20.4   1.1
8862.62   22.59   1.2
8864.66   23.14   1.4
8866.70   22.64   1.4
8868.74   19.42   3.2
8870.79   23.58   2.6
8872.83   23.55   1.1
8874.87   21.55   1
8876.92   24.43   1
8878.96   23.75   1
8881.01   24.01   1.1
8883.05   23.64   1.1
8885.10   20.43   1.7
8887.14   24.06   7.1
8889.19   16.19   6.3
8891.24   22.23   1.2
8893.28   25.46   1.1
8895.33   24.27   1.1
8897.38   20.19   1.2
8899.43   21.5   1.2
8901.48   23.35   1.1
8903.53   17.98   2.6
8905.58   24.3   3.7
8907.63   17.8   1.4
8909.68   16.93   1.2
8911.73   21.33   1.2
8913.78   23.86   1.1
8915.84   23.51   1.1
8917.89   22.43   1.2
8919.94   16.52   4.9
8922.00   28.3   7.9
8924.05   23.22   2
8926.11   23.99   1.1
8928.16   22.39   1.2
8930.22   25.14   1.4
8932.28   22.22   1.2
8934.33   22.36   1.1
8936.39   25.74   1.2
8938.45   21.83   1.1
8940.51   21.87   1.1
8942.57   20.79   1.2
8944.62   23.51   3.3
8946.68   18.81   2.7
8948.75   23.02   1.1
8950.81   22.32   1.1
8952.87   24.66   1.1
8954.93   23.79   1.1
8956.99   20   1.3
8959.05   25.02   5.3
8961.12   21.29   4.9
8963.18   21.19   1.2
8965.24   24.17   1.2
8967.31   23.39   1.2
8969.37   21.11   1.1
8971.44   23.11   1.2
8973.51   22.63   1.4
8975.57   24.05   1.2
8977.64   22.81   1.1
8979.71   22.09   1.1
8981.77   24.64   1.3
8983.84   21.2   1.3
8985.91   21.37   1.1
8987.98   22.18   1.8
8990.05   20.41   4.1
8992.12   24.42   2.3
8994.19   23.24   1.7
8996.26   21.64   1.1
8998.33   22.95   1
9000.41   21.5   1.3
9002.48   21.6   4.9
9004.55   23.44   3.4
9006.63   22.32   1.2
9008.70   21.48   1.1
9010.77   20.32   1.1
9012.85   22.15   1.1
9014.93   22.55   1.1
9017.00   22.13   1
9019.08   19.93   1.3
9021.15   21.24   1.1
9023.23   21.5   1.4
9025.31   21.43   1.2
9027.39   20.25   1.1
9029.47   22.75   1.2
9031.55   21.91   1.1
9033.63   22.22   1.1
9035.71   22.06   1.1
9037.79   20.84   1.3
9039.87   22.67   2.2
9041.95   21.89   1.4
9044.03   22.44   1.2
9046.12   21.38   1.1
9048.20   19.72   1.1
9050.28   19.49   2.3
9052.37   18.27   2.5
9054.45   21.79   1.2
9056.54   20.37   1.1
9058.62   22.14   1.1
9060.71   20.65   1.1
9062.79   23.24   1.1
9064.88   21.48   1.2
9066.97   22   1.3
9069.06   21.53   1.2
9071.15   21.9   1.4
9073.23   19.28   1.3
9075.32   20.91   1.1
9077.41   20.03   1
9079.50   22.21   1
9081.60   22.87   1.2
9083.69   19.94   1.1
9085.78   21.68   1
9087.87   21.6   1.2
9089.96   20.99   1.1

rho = 8793.51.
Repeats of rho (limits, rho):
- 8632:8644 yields 8633.01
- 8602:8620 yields 8605.22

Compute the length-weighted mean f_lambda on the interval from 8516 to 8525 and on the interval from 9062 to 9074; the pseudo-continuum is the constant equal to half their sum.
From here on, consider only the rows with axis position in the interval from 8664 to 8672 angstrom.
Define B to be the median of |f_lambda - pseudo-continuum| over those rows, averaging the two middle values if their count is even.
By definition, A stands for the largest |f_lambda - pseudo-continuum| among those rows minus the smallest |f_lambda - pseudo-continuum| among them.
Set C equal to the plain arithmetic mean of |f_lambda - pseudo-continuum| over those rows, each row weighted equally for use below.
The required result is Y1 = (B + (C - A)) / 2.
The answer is 0.5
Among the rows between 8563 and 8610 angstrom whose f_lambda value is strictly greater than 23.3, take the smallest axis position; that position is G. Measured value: 8563.71 angstrom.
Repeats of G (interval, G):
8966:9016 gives 8967.31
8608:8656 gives 8609.19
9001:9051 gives 9004.55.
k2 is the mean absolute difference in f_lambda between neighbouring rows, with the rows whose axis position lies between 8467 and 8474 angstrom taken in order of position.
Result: 2.0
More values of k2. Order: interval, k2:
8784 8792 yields 1.3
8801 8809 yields 0.8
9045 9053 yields 1.0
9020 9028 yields 0.5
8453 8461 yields 1.6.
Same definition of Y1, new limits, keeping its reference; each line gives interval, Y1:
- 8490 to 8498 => 2.1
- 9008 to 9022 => 0.7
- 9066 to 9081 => 0.7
